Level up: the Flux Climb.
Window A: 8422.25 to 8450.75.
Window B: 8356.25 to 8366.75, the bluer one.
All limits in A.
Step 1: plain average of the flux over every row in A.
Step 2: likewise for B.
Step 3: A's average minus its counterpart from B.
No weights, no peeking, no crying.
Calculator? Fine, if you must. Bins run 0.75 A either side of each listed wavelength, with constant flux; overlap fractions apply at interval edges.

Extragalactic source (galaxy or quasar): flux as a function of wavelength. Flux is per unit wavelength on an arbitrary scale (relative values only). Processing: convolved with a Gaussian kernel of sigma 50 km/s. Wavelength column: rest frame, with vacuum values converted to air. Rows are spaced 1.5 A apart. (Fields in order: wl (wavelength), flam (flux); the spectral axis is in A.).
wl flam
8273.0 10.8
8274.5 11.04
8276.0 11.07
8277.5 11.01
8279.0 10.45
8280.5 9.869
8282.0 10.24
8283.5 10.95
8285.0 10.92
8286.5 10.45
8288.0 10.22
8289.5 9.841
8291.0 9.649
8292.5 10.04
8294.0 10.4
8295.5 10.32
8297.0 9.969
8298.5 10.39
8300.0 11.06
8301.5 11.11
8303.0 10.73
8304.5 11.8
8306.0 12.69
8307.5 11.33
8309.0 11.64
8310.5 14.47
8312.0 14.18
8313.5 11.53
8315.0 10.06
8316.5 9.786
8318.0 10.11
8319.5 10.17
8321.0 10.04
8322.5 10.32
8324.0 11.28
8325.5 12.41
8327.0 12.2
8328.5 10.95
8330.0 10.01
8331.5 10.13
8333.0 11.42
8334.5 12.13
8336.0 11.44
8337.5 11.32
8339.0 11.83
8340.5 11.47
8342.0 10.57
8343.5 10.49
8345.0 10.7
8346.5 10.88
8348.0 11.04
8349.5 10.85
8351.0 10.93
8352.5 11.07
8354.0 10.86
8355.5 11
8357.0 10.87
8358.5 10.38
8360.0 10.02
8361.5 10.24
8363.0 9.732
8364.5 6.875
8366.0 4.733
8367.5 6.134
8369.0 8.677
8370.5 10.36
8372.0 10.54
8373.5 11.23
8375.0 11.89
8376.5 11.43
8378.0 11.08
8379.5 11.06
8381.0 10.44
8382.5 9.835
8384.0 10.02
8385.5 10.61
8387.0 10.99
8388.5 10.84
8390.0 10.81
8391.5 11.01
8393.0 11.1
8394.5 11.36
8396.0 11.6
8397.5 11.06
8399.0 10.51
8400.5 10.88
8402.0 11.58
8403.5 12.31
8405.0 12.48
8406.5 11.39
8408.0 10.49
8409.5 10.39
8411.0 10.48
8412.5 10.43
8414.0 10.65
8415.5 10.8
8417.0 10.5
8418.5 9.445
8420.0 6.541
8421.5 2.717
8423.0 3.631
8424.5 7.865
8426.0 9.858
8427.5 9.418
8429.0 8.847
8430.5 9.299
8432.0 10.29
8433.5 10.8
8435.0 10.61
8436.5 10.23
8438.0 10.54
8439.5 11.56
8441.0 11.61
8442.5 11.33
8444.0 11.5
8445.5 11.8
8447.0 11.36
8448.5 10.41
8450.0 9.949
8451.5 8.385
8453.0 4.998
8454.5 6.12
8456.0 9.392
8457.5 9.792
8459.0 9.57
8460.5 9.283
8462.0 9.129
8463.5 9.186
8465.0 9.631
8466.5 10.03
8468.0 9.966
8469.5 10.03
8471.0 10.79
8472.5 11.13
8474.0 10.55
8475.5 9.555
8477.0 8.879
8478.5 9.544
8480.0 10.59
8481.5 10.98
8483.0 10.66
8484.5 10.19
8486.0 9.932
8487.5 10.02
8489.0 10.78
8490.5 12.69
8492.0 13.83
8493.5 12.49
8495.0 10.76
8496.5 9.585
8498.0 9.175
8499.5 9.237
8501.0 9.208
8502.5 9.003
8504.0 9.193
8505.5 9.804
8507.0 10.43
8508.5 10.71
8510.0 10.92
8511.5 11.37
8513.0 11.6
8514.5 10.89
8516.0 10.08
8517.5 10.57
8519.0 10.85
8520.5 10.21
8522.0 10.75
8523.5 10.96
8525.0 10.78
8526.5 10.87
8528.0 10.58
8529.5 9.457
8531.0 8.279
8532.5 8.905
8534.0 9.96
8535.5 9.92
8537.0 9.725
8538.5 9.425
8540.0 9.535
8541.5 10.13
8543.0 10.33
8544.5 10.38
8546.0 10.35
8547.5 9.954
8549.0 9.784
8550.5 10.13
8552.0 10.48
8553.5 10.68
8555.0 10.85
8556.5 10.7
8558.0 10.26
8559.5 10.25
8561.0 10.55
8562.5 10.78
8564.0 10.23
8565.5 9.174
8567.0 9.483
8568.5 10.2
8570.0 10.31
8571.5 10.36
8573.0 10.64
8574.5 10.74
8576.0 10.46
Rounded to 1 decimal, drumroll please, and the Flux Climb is 1.1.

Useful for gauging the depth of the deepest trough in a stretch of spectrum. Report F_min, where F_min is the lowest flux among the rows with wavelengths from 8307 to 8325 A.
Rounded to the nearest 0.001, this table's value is 9.786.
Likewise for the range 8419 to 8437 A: 2.717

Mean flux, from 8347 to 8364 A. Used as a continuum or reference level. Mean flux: 10.6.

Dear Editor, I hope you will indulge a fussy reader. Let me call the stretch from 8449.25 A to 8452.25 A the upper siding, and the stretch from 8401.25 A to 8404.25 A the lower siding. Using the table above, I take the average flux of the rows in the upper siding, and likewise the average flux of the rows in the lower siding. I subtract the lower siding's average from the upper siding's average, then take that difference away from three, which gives 5.8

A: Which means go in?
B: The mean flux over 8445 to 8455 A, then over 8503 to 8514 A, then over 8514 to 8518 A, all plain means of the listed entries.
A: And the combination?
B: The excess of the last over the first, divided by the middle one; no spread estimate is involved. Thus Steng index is 0.14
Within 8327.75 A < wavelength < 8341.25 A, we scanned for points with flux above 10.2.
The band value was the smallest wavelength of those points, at 8328.5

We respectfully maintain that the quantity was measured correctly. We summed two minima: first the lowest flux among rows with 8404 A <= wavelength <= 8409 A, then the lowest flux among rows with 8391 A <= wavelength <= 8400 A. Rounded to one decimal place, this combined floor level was 21.0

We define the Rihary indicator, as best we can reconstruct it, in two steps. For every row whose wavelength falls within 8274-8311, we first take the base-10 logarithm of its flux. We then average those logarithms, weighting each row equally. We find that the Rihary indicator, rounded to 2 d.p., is 1.03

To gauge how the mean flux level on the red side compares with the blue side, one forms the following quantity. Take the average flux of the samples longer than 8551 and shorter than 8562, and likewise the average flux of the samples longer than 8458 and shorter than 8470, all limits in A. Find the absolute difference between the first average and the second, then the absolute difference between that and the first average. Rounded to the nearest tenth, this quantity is 9.6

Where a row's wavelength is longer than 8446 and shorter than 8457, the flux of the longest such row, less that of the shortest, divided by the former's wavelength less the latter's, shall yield -0.22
